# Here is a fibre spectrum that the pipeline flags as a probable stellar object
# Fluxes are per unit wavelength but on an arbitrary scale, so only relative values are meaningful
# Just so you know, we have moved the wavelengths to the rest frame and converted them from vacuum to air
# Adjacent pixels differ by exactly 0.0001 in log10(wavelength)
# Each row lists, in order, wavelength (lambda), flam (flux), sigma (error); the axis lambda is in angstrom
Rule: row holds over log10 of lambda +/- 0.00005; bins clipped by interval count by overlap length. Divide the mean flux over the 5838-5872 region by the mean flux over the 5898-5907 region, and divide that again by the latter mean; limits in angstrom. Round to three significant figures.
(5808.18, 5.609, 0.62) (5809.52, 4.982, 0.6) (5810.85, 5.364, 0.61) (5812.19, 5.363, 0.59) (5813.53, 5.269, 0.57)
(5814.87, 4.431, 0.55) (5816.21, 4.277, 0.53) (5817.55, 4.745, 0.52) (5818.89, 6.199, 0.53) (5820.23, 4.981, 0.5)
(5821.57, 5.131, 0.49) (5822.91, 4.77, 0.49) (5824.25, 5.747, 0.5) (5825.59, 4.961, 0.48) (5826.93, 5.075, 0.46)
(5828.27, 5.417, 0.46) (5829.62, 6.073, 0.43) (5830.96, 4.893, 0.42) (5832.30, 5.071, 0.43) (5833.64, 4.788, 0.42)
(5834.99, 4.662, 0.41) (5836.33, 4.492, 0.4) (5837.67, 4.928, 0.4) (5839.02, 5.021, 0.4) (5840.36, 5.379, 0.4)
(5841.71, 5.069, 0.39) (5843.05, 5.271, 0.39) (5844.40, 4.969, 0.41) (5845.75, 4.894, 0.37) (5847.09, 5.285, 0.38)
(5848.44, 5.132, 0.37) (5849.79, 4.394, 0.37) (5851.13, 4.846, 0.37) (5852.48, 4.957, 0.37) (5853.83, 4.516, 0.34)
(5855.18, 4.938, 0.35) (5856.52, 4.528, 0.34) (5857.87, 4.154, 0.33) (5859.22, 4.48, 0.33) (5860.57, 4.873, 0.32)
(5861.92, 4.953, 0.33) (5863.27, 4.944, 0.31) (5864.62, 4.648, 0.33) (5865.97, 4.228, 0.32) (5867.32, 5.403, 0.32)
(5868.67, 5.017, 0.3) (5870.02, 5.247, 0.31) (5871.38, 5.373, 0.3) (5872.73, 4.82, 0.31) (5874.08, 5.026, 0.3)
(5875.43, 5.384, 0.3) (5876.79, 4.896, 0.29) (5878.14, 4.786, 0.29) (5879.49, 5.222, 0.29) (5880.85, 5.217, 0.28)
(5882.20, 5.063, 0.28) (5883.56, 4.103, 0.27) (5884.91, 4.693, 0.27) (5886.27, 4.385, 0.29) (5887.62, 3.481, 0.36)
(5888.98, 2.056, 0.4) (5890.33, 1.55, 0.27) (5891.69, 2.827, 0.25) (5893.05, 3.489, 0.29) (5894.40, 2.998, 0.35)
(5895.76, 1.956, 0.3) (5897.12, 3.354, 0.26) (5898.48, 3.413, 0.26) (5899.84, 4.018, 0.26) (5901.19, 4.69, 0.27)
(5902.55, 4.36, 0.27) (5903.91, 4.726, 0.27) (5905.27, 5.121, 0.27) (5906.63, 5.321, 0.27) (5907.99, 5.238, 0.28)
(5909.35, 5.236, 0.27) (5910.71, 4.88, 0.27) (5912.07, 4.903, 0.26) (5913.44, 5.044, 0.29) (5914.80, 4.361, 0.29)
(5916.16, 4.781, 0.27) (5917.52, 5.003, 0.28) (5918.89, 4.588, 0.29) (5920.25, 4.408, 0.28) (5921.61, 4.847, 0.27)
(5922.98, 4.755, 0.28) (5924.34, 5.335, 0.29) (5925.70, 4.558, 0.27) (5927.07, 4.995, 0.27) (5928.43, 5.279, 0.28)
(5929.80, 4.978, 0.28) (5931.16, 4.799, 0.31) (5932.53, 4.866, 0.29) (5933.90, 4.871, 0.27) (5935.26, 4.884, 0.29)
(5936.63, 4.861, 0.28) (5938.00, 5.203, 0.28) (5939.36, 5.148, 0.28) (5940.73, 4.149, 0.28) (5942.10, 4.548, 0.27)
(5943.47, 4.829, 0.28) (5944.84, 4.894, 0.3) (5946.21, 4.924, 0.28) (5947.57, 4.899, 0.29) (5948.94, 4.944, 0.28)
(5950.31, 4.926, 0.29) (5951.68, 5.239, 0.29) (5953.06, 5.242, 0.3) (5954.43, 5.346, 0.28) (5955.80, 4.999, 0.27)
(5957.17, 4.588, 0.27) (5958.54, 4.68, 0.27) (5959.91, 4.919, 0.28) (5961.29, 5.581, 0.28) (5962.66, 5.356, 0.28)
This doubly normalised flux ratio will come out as 0.240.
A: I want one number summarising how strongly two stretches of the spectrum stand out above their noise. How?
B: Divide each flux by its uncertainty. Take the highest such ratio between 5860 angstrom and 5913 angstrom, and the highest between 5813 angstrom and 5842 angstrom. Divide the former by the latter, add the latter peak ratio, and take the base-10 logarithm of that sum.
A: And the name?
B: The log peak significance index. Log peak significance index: 1.19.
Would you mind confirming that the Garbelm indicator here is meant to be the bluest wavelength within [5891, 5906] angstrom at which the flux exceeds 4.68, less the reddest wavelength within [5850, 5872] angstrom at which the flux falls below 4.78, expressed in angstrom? 35.2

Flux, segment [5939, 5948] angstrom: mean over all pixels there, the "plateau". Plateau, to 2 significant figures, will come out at 4.8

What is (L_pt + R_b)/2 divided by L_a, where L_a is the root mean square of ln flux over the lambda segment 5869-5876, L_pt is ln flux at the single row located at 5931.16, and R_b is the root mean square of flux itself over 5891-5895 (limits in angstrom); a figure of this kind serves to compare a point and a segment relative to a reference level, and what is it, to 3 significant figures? 1.43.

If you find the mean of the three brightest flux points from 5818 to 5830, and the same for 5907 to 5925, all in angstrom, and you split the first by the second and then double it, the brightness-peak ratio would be 2.28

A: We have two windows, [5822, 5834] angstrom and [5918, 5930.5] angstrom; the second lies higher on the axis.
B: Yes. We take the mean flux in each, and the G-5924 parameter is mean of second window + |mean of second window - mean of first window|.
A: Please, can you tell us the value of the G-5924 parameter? 5.2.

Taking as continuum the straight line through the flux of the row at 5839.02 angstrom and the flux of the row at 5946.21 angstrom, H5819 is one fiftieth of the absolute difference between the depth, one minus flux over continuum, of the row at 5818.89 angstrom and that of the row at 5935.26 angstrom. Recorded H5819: 0.0048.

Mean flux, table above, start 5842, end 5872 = 4.87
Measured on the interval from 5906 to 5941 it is 4.90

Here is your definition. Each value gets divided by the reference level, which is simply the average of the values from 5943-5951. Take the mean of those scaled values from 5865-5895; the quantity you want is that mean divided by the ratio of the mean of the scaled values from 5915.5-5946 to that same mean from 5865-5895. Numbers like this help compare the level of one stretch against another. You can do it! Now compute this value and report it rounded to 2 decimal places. 0.79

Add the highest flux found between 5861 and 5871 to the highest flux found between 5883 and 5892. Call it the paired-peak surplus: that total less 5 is 5.1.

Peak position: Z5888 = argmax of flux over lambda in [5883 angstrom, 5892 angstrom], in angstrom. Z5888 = 5884.91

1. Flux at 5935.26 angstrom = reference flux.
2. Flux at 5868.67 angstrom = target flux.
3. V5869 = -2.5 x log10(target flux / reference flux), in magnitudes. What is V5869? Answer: -0.03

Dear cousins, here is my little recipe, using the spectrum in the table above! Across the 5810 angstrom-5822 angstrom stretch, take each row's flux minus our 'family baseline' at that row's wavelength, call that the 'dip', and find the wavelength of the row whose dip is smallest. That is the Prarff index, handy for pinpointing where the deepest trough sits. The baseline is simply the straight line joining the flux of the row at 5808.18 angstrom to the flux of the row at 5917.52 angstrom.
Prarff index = 5816.21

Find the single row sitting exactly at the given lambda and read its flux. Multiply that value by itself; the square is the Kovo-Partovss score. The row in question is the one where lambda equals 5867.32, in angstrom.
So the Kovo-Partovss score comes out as 29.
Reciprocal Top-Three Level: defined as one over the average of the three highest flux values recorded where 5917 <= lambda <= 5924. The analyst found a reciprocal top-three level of 0.205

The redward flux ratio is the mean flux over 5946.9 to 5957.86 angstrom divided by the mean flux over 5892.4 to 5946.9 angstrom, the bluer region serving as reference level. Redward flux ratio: 1.09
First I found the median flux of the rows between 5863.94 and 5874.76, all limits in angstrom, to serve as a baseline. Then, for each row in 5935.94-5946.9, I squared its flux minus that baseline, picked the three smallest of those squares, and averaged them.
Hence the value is 0.0139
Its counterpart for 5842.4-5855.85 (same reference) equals 0.0046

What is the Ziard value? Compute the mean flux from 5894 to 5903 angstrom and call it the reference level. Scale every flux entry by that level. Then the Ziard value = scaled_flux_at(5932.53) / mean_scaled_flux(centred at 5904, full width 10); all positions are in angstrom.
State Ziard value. 1.02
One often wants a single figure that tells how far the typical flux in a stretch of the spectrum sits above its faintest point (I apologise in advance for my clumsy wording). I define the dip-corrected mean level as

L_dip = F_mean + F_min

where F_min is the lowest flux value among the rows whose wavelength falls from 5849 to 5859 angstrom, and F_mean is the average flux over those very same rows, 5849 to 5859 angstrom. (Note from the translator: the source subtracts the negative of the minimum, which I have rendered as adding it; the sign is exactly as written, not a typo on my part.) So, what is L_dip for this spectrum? 8.8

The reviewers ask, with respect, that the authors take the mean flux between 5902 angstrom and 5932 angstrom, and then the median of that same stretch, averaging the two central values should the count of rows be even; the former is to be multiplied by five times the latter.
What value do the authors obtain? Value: 120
